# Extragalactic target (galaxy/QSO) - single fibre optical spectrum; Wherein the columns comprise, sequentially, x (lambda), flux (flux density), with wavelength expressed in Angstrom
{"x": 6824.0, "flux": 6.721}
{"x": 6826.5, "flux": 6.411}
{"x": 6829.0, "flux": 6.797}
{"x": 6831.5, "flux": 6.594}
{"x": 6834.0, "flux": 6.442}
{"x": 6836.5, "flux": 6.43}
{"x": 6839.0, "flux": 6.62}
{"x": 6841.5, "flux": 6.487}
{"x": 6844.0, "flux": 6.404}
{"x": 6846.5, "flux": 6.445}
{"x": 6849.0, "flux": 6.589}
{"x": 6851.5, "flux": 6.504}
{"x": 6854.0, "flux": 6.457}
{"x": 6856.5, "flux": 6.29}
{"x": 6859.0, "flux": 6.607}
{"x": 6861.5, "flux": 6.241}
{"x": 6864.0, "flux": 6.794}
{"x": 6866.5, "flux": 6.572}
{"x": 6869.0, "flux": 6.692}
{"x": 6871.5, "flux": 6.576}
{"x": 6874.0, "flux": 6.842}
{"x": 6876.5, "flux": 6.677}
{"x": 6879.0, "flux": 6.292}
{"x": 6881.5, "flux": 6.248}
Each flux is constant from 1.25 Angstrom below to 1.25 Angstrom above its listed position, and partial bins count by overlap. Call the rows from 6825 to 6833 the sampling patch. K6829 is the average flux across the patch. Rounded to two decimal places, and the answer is 6.60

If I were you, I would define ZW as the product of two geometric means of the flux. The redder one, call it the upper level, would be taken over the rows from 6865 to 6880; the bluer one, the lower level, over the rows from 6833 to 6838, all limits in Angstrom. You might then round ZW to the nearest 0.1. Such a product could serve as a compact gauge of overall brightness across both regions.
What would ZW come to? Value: 42.5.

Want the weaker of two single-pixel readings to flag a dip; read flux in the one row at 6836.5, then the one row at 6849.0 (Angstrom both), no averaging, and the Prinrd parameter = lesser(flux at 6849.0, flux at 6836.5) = 6.43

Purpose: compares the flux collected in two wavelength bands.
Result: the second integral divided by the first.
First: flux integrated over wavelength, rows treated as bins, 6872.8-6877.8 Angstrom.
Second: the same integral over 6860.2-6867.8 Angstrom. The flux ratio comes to 1.5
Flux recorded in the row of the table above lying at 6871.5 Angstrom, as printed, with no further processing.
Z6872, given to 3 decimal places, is 6.576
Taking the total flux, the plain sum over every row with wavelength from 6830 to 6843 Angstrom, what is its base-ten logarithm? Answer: 1.51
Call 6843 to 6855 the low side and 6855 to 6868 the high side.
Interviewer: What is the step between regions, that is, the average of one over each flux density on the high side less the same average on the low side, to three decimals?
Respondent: 0.000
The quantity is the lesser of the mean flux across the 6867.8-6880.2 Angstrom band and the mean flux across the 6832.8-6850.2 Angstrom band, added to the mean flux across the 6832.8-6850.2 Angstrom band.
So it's 12.98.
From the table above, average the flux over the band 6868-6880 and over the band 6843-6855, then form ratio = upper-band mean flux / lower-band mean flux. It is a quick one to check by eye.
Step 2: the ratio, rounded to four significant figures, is 1.021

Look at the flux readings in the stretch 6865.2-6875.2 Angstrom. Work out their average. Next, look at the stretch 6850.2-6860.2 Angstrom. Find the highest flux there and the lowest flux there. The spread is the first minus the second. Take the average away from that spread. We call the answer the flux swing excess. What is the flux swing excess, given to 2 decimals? -6.35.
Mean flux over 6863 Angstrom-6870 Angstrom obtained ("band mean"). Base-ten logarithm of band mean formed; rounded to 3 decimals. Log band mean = 0.825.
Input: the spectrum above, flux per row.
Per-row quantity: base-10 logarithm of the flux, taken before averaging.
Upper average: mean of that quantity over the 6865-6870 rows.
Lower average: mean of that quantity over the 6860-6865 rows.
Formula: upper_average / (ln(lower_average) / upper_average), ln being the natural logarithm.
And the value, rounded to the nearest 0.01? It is -3.27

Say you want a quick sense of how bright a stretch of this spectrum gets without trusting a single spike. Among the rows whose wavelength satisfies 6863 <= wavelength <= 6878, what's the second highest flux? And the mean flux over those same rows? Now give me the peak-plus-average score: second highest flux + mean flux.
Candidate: 13.5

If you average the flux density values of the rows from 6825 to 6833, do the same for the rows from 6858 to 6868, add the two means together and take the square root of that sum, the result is 3.63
